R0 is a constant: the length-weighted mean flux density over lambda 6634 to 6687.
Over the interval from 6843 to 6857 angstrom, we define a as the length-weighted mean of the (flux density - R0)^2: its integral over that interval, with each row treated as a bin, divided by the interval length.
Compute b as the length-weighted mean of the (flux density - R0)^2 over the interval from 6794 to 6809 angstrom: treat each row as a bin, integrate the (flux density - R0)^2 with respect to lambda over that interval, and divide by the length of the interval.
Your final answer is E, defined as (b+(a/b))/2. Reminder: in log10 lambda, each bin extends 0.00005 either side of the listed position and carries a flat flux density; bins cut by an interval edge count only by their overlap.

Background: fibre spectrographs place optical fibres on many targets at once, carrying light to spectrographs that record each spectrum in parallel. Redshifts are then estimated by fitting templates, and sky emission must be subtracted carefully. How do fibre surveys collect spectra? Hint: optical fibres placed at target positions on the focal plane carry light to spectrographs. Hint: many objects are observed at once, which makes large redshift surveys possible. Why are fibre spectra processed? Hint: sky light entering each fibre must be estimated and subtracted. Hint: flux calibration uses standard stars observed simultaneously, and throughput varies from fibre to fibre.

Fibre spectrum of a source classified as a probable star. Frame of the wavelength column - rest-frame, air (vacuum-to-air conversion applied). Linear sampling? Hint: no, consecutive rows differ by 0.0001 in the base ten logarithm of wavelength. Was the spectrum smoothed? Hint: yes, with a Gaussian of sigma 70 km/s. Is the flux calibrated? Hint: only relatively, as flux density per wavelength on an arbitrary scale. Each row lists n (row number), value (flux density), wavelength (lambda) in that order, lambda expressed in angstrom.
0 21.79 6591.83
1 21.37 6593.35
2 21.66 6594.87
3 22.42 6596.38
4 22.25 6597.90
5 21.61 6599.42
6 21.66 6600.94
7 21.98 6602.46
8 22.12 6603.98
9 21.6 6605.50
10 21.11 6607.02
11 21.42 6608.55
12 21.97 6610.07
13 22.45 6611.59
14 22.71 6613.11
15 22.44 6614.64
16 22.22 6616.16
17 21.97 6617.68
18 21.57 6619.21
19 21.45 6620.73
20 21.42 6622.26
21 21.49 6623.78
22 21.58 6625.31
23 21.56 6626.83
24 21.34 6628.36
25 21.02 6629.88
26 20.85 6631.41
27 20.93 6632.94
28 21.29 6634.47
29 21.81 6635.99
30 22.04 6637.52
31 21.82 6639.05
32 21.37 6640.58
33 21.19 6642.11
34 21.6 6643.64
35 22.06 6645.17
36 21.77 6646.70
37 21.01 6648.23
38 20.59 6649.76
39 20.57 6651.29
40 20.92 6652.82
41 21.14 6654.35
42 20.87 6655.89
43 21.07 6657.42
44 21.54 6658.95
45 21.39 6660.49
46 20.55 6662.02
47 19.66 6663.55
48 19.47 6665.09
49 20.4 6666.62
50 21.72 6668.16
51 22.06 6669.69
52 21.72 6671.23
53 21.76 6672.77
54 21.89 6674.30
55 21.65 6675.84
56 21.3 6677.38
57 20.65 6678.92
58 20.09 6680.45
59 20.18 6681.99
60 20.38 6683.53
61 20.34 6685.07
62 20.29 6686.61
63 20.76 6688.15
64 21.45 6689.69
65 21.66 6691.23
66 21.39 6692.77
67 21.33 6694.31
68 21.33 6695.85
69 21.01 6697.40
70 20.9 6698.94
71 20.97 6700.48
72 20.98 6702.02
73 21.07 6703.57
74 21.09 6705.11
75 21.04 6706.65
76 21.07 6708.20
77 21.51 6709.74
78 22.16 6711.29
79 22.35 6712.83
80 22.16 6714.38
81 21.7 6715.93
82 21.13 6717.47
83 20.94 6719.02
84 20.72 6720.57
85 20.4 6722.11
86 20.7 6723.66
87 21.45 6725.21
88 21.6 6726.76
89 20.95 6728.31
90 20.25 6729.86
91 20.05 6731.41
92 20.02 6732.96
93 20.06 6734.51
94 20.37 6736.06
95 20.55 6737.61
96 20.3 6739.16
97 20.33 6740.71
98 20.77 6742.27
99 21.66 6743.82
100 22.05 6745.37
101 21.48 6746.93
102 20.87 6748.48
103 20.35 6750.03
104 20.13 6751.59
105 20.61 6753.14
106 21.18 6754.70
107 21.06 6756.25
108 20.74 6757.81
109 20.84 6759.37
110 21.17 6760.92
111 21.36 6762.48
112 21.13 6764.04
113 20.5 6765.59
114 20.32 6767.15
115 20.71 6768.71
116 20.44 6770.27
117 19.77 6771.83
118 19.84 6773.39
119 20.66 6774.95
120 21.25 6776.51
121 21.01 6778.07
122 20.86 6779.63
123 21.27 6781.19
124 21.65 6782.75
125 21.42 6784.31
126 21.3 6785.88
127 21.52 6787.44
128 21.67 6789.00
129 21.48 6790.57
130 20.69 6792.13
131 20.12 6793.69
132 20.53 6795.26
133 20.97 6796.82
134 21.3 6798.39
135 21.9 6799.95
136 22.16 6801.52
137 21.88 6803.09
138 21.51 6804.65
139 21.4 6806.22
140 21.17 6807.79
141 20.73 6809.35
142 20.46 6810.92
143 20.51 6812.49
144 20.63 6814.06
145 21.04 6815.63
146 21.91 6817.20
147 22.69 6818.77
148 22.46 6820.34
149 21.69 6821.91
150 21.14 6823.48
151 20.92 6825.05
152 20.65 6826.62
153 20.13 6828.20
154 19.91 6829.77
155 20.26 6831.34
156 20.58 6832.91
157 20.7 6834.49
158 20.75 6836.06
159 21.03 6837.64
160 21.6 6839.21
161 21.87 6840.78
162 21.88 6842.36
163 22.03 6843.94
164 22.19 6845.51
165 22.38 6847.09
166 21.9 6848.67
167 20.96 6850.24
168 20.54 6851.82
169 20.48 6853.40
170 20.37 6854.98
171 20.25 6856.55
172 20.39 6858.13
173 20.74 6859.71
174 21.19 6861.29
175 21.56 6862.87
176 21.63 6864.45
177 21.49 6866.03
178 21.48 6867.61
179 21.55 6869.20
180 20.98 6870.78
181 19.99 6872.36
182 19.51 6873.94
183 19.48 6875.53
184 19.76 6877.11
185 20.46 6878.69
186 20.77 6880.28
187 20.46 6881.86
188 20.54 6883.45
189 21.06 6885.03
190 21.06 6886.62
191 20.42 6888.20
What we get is 1.17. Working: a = 0.7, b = 0.35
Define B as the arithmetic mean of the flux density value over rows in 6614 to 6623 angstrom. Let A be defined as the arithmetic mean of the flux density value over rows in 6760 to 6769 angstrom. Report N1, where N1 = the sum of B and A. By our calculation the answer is 42.7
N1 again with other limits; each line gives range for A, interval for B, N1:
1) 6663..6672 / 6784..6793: 42.2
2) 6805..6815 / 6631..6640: 42.3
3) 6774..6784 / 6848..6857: 41.9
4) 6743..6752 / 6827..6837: 41.5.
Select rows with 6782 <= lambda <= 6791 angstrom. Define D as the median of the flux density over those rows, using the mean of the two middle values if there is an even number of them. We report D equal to 21.5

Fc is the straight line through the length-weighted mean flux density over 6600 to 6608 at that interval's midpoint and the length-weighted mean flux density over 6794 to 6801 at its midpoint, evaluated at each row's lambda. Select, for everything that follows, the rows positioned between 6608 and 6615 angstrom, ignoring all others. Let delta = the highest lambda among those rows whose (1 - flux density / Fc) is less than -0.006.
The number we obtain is 6614.64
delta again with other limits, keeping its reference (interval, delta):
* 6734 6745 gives 6743.82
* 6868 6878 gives 6869.20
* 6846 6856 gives 6848.67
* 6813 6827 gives 6821.91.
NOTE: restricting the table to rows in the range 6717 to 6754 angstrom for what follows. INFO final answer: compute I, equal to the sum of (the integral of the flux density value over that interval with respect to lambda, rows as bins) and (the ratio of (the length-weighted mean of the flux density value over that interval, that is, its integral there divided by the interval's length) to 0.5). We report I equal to 809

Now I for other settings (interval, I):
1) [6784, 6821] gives 831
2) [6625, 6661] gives 809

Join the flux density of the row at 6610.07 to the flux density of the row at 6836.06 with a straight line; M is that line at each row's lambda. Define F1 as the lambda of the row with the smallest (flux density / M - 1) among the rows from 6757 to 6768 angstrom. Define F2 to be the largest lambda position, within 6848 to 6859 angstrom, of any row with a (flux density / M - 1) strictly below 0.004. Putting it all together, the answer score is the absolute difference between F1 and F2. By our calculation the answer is 91.0 angstrom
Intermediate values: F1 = 6767.15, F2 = 6858.13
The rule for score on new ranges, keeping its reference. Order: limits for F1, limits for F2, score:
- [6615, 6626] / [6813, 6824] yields 191.8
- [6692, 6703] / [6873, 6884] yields 184.5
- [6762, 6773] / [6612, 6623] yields 149.6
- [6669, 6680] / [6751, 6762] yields 82.0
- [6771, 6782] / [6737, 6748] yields 29.6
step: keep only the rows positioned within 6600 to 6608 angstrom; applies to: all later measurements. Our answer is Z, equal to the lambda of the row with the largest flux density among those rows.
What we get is 6603.98 angstrom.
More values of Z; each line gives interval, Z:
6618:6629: 6625.31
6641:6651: 6645.17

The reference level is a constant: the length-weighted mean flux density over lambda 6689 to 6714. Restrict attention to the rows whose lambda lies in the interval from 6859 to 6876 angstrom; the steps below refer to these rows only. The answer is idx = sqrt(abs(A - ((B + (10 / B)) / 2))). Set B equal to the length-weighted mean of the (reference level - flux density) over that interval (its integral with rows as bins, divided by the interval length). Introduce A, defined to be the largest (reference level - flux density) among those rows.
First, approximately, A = 1.87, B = 0.4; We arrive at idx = 3.1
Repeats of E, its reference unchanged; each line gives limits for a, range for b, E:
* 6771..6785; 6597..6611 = 0.68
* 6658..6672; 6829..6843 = 1.13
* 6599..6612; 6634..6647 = 0.90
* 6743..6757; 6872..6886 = 0.68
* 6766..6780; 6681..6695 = 0.91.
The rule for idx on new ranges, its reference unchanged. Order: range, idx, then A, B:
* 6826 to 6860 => 3.6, 1.44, 0.4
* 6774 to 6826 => 7.7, 1.23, 0.1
